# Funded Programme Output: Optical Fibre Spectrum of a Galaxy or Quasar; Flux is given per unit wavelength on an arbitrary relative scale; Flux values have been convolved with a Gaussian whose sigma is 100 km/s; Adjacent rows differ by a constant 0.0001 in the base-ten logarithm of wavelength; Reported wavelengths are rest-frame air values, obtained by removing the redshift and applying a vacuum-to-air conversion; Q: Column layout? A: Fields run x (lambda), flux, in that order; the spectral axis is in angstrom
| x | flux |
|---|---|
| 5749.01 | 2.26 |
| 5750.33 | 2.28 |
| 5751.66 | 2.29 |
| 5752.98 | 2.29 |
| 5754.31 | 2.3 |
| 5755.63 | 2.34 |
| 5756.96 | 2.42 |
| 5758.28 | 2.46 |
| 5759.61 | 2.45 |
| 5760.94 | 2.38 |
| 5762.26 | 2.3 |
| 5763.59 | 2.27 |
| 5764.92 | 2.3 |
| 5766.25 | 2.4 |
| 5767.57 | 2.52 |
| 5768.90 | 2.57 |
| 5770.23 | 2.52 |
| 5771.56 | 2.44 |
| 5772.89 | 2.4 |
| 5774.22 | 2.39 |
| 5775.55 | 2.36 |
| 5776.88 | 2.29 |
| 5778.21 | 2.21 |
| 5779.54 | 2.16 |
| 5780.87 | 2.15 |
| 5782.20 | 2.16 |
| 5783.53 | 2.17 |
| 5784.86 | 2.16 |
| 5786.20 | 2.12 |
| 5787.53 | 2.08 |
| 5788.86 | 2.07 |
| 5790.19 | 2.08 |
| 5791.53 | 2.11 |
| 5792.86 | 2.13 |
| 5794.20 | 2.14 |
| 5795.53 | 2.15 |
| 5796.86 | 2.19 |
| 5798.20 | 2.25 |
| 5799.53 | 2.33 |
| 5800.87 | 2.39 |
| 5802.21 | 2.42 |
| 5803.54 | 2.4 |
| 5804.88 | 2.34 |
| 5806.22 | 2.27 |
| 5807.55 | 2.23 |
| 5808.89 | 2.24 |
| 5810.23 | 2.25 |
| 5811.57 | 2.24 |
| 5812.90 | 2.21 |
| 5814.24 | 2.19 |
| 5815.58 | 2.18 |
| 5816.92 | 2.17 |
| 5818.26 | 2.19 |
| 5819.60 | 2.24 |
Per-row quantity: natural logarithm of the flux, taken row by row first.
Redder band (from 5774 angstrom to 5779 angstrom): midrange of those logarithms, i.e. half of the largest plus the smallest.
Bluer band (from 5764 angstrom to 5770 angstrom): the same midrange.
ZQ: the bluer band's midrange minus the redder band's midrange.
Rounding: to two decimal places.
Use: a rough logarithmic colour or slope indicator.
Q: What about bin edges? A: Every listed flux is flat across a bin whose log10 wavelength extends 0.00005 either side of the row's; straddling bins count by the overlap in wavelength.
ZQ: 0.06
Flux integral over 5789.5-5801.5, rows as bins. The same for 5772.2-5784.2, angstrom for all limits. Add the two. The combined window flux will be 53.4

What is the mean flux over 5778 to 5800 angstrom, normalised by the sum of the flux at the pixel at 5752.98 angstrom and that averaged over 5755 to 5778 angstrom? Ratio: 0.460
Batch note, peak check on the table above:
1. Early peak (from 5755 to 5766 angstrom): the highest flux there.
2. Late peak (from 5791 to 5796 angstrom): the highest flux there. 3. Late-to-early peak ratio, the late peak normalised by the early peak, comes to 0.87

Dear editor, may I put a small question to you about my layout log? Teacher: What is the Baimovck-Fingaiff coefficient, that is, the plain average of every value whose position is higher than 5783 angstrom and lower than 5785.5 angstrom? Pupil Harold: 2.17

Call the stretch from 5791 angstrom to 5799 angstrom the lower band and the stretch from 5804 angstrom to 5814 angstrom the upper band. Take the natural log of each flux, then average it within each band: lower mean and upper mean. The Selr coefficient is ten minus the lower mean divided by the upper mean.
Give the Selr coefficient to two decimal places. 9.05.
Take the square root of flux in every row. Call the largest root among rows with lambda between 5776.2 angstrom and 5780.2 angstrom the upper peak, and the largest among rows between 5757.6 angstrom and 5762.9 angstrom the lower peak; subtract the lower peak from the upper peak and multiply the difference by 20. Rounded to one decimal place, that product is -1.1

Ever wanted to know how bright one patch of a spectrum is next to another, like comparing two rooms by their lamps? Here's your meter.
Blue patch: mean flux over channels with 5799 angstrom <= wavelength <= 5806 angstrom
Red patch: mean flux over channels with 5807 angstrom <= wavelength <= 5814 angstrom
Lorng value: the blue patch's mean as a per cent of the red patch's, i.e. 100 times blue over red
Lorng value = 106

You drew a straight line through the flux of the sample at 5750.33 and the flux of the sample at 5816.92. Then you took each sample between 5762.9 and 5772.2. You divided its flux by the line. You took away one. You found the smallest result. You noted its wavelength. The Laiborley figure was 5763.59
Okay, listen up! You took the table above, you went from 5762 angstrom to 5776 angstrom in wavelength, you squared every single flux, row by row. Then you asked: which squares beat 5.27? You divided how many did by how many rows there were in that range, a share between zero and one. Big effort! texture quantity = 0.9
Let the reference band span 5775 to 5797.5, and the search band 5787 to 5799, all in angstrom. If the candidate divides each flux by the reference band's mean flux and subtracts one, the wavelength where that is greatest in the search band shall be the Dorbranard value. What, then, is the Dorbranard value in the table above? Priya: 5798.20 angstrom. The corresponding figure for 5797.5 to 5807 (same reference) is 5802.21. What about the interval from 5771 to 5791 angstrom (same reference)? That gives 5771.56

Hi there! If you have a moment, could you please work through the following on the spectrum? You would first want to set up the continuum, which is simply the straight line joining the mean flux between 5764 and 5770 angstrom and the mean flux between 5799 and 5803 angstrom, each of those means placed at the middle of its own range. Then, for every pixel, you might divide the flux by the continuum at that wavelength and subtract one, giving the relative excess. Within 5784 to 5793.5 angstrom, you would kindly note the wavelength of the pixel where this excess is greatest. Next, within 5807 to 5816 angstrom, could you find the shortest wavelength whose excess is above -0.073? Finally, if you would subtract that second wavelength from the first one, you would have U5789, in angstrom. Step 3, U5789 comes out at -22.7 angstrom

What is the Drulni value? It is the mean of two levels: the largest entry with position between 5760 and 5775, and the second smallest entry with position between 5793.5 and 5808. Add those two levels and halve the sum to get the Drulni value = 2.36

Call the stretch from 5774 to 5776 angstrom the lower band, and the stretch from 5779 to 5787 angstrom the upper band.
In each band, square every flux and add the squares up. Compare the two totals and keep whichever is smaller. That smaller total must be 11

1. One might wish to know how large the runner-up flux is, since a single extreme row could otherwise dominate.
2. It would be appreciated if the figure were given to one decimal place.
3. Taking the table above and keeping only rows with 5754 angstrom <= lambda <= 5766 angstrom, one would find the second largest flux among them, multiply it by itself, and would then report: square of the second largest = 6.0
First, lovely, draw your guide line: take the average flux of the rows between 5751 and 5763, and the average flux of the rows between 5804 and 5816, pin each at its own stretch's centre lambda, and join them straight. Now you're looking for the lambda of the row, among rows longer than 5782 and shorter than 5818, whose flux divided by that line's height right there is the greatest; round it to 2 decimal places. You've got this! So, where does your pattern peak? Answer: 5802.21 angstrom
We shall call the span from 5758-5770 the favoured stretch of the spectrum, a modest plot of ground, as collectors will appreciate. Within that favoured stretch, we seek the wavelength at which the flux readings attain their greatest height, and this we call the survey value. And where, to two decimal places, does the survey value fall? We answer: 5768.90 angstrom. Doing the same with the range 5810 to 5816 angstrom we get 5810.23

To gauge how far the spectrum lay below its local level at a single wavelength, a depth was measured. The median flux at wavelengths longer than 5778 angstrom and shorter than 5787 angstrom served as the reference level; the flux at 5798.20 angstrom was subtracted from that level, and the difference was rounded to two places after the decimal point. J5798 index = -0.09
